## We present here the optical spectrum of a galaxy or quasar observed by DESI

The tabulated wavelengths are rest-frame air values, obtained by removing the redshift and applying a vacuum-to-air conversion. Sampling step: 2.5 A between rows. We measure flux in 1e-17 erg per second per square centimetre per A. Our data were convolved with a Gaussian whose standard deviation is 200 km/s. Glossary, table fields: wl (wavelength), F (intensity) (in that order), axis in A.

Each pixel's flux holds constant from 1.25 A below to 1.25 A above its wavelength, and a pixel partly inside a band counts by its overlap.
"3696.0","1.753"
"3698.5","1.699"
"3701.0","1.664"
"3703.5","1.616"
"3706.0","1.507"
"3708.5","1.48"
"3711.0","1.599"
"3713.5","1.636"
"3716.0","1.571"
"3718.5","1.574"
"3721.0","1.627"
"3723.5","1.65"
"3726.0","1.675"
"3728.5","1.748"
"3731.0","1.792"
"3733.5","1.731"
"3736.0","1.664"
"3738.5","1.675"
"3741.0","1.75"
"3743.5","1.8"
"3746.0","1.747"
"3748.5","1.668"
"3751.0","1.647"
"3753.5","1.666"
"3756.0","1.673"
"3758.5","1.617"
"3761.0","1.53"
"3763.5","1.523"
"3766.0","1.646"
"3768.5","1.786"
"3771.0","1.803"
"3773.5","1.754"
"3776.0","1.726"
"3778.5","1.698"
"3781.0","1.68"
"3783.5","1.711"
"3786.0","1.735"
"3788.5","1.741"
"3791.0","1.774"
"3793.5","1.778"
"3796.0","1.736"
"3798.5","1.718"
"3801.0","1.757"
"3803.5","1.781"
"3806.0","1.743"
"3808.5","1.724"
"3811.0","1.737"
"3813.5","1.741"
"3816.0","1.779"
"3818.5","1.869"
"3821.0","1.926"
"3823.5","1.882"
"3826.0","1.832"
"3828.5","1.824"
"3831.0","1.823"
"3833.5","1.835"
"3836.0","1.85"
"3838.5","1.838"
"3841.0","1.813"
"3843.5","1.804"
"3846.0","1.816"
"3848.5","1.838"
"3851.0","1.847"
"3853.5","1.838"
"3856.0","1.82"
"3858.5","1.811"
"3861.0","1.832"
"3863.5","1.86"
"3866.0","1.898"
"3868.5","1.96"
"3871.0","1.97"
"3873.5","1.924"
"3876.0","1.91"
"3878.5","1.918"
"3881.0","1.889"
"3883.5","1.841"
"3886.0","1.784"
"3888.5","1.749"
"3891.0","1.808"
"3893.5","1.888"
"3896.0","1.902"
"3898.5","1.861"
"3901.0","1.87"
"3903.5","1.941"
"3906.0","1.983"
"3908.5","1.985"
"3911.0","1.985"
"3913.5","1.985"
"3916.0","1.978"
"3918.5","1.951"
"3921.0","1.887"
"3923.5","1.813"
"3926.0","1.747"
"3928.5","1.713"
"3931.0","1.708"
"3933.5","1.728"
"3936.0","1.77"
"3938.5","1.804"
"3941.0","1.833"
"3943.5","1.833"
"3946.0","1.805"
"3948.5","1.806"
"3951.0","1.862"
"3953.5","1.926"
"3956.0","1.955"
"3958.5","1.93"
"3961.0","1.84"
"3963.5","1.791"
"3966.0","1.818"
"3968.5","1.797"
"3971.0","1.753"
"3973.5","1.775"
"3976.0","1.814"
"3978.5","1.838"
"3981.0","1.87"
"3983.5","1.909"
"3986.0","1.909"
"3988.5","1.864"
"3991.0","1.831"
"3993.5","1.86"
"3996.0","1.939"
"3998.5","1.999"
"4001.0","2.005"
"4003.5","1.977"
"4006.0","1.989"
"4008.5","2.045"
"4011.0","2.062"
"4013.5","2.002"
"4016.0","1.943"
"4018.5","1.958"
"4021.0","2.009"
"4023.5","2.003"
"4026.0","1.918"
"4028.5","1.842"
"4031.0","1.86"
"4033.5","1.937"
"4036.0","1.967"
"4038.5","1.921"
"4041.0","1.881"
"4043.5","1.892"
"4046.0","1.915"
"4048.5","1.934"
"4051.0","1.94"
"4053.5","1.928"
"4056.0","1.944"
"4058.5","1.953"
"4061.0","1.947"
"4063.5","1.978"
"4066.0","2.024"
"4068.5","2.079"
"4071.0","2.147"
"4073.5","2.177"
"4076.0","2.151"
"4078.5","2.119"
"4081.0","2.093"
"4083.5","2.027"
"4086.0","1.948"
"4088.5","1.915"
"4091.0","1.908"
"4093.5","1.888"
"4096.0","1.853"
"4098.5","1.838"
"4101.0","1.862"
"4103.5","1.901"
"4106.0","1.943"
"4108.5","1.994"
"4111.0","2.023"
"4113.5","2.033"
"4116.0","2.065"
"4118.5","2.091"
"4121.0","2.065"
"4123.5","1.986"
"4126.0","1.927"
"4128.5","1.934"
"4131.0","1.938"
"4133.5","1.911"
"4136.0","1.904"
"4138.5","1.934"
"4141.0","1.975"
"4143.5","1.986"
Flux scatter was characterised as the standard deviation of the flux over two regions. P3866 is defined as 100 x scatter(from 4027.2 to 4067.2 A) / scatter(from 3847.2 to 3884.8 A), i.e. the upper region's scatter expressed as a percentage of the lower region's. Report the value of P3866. 89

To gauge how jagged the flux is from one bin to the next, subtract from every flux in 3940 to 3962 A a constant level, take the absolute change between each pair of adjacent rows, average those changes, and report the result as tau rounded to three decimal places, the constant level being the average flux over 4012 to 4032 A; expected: 0.037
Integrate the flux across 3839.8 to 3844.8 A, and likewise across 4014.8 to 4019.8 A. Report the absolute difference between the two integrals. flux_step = 0.71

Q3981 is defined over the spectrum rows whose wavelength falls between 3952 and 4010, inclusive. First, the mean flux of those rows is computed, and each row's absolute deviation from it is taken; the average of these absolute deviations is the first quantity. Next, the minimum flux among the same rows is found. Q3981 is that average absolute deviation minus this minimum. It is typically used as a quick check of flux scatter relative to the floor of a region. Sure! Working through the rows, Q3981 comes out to -1.68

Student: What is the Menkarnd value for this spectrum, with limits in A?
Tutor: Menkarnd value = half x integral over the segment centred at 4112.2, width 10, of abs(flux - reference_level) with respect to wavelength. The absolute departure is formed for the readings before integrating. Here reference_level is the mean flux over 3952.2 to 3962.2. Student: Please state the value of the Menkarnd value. 0.58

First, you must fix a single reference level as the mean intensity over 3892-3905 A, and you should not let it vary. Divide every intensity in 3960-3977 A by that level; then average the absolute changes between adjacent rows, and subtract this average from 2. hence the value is 1.98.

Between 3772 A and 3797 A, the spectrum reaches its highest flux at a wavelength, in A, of 3793.5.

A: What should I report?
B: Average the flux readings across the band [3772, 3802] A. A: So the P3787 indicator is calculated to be 1.73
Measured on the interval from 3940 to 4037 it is 1.90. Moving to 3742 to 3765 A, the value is 1.65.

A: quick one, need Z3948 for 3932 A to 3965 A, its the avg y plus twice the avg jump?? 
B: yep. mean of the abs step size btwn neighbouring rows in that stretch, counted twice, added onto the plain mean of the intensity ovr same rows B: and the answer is 1.91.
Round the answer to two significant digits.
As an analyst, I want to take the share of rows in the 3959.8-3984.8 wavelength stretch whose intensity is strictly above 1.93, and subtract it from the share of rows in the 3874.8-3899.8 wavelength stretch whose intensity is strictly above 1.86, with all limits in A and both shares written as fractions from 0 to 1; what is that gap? 0.60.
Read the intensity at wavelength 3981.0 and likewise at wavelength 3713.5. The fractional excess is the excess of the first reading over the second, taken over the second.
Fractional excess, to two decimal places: 0.14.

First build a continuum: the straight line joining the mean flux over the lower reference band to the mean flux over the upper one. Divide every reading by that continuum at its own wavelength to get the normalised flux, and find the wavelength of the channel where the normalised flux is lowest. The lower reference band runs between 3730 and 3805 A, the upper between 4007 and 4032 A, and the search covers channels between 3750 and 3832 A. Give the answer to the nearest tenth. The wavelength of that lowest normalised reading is 3763.5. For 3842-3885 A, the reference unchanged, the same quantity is 3858.5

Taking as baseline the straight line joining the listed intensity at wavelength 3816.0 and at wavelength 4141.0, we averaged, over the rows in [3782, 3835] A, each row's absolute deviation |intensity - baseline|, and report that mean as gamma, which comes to 0.042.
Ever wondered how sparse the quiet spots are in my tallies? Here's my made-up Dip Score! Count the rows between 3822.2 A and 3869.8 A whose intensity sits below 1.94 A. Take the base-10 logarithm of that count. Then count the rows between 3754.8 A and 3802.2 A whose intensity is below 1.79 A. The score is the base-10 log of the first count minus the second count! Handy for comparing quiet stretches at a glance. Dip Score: -16.7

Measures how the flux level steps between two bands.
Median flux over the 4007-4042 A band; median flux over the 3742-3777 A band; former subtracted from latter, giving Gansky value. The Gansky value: -0.28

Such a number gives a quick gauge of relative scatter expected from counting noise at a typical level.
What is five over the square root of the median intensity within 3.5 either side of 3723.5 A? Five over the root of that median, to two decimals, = 3.89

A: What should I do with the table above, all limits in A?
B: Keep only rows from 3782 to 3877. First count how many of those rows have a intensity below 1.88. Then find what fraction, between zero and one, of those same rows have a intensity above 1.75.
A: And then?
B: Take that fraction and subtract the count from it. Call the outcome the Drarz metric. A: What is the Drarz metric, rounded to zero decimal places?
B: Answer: -30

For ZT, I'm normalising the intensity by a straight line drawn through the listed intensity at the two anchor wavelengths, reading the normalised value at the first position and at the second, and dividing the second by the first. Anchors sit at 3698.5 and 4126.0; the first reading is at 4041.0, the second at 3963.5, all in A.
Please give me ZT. 0.97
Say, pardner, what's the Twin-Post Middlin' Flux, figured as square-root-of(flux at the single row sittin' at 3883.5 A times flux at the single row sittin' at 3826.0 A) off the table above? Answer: 1.84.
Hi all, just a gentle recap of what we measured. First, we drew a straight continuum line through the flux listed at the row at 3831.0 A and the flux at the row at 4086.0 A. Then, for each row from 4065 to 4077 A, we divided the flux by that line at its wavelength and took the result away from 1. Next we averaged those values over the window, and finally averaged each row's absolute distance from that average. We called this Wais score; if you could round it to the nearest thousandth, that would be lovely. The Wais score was 0.026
